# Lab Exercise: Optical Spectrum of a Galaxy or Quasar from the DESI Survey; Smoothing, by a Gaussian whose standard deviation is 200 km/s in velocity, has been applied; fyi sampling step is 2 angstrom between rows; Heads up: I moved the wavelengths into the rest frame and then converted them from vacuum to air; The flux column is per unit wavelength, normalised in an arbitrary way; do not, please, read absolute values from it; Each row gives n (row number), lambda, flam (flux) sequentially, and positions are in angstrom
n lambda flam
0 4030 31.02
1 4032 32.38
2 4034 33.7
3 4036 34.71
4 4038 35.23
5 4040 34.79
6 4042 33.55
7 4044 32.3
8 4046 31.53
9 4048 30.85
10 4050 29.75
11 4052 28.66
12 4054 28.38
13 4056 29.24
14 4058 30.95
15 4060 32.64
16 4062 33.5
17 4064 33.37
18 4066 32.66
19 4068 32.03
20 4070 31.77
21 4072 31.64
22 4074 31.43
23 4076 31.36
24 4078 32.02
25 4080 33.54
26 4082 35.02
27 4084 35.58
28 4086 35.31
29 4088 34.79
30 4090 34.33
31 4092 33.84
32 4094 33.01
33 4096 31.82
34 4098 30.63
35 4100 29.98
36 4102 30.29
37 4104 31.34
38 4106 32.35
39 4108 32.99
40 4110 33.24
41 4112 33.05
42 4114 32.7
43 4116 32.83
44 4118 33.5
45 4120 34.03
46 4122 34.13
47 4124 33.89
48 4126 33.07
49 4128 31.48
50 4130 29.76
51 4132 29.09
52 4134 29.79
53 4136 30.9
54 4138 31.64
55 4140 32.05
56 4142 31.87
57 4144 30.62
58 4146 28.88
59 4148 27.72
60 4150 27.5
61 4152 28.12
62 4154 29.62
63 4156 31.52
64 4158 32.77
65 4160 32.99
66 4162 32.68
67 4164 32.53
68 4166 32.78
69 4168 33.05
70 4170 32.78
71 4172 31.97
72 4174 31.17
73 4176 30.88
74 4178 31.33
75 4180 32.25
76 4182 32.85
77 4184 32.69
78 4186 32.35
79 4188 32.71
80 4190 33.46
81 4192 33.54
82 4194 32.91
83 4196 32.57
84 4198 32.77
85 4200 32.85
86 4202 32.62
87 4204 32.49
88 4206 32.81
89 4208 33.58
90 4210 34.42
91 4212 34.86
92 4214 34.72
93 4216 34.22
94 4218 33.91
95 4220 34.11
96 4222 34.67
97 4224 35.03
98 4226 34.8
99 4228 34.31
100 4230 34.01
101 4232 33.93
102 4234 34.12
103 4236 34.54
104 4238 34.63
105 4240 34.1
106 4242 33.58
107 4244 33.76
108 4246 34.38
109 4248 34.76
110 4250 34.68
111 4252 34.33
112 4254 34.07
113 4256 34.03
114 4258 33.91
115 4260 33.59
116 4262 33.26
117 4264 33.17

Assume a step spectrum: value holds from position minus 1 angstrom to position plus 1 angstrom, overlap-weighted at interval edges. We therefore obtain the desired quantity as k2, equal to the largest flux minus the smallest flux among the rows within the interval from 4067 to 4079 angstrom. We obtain 0.7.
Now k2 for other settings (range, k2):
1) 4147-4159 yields 5.3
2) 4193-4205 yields 0.4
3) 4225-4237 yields 0.9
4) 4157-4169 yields 0.5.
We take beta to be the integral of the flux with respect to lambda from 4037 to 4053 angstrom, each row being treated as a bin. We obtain 513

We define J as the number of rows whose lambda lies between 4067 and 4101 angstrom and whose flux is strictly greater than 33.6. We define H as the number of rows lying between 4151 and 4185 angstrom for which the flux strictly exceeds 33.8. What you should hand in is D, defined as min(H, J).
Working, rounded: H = 0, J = 6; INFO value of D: 0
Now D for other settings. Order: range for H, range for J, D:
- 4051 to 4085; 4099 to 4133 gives 2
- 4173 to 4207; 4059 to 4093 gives 0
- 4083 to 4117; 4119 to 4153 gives 3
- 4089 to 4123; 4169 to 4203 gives 0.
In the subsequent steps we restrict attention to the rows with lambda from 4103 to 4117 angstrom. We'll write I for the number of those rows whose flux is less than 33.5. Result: 7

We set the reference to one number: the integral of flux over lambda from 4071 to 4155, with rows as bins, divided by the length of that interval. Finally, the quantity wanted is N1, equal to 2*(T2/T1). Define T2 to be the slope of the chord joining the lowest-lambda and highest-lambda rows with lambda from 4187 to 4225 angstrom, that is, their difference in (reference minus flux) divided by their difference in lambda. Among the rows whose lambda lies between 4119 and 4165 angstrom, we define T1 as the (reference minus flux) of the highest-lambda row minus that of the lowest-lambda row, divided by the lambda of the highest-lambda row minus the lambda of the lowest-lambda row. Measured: -3.8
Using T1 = 0.03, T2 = -0.06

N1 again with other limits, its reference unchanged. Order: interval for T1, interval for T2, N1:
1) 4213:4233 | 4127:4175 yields 0.3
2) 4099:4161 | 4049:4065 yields 10.3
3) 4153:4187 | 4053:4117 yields 1.7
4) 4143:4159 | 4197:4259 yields 0.2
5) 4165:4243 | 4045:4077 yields -1.1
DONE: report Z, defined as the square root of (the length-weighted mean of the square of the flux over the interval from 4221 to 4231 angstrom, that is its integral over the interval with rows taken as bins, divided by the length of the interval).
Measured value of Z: 34.6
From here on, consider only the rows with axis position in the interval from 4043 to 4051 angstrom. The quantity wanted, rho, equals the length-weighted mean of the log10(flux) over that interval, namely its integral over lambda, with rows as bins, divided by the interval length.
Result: 1.49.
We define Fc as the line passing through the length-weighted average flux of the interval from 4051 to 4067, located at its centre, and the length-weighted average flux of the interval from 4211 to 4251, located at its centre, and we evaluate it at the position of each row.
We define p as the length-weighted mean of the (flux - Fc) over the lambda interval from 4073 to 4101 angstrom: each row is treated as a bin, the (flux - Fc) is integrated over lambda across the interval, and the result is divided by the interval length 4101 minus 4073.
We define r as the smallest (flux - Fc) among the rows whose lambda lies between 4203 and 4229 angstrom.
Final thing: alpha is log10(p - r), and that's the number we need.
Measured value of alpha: 0.4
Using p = 1.4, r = -1.4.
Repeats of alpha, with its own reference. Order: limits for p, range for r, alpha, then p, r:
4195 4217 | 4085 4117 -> 0.2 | -0.4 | -2.0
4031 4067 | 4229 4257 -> 0.3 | 1.1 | -1.0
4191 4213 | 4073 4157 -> 0.7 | -0.6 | -5.4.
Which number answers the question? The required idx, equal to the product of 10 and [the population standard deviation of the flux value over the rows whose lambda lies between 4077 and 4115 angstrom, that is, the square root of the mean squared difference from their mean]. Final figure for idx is 16.2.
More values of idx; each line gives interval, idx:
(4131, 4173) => 18.2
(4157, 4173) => 3.1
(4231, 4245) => 3.6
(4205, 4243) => 5.3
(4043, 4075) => 15.2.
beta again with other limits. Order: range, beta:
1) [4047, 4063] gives 488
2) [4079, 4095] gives 551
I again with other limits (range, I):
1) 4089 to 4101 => 4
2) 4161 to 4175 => 7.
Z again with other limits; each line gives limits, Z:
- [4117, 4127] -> 33.7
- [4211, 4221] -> 34.4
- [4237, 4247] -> 34.1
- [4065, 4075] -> 31.9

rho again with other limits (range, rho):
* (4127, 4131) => 1.49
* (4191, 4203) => 1.52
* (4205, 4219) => 1.53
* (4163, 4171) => 1.52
